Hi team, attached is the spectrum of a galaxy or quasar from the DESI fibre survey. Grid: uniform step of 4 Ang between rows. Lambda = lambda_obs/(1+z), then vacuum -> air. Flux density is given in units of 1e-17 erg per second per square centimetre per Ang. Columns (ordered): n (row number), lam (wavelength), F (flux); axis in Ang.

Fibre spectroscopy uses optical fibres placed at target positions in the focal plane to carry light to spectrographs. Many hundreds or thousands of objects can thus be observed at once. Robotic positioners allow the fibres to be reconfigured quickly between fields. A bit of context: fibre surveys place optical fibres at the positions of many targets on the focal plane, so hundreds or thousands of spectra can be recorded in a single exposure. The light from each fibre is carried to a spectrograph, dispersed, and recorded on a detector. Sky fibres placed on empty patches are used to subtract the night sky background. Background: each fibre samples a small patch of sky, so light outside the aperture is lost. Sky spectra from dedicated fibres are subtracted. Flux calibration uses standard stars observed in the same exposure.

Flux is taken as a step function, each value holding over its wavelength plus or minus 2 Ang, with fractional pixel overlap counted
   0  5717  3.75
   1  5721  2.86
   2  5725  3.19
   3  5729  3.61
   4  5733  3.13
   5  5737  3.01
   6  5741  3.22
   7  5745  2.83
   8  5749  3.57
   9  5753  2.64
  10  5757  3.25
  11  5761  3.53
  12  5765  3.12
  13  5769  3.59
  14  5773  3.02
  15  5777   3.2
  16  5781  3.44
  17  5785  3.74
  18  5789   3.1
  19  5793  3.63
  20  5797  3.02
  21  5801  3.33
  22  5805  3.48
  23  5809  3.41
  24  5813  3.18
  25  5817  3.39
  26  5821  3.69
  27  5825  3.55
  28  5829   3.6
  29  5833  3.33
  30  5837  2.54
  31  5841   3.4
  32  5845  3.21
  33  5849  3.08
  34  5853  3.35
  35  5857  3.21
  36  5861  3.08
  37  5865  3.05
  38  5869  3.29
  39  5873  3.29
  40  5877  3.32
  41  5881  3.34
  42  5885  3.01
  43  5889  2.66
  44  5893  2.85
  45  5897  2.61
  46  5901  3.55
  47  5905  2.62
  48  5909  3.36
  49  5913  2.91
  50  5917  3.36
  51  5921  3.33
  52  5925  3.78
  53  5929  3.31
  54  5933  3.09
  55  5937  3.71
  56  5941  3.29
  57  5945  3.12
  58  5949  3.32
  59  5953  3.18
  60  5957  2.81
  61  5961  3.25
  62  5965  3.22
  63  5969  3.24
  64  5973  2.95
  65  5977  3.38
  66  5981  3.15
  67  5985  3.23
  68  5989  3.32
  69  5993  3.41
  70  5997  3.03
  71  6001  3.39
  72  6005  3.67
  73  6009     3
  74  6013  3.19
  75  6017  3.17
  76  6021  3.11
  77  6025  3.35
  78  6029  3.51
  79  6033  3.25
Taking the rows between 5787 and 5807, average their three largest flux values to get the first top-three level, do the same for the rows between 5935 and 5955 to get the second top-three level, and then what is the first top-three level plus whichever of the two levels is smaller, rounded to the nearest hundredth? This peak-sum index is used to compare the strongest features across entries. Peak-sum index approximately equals 6.92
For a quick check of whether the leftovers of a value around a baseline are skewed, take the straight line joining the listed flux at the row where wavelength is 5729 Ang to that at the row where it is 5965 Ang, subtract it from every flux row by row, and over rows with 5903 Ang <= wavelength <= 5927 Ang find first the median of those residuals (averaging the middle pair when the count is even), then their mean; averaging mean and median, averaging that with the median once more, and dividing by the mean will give -0.17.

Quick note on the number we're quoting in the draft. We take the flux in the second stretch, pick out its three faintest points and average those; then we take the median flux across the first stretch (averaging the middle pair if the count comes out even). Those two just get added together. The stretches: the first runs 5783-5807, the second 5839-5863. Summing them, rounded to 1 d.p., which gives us 6.5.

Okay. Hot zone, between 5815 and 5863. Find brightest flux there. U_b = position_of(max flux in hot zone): 5821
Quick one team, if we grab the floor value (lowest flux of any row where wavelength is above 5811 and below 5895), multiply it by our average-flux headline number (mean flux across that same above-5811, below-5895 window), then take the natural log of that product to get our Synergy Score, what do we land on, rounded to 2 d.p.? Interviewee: 2.10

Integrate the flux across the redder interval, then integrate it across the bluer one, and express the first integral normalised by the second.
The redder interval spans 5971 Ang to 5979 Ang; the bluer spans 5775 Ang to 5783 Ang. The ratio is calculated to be 0.95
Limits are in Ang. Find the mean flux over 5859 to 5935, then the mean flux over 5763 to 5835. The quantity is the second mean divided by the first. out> 1.07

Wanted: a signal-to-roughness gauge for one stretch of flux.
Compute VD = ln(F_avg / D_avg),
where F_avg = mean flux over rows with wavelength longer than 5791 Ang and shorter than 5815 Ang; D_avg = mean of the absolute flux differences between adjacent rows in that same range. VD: 2.5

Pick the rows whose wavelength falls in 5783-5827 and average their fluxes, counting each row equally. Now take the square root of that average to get 1.847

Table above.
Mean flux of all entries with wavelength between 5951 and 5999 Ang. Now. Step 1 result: 3.181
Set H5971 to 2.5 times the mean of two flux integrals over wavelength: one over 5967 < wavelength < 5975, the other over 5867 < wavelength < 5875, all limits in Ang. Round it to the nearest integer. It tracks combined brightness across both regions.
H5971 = 64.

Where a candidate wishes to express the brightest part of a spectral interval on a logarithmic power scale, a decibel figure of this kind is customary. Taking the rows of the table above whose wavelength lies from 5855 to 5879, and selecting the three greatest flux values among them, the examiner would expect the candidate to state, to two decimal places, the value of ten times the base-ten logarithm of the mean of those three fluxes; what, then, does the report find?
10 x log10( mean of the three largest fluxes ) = 5.19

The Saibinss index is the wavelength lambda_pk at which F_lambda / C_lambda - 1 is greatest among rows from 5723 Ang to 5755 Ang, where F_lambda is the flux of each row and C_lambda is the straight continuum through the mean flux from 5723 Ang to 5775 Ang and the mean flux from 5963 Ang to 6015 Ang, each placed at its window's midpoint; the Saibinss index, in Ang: 5729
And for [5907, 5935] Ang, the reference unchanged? 5925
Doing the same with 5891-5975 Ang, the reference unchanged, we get 5925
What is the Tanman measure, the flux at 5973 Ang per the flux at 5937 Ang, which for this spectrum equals 0.80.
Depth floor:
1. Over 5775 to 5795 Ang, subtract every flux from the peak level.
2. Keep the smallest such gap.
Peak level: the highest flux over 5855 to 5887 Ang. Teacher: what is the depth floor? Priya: -0.40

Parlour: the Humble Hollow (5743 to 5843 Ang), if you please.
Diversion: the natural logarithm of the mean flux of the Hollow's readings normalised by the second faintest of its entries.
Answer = 0.22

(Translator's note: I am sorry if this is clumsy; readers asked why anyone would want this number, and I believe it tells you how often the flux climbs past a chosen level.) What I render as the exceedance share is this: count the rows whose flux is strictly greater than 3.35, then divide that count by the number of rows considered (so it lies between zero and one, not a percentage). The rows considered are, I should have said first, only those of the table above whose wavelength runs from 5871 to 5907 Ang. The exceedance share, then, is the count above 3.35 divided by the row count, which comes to 0.1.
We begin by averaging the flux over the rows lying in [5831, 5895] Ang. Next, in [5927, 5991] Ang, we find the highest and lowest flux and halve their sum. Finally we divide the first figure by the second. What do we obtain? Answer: 0.96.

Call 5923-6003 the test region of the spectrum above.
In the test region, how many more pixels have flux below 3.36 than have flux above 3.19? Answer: 2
